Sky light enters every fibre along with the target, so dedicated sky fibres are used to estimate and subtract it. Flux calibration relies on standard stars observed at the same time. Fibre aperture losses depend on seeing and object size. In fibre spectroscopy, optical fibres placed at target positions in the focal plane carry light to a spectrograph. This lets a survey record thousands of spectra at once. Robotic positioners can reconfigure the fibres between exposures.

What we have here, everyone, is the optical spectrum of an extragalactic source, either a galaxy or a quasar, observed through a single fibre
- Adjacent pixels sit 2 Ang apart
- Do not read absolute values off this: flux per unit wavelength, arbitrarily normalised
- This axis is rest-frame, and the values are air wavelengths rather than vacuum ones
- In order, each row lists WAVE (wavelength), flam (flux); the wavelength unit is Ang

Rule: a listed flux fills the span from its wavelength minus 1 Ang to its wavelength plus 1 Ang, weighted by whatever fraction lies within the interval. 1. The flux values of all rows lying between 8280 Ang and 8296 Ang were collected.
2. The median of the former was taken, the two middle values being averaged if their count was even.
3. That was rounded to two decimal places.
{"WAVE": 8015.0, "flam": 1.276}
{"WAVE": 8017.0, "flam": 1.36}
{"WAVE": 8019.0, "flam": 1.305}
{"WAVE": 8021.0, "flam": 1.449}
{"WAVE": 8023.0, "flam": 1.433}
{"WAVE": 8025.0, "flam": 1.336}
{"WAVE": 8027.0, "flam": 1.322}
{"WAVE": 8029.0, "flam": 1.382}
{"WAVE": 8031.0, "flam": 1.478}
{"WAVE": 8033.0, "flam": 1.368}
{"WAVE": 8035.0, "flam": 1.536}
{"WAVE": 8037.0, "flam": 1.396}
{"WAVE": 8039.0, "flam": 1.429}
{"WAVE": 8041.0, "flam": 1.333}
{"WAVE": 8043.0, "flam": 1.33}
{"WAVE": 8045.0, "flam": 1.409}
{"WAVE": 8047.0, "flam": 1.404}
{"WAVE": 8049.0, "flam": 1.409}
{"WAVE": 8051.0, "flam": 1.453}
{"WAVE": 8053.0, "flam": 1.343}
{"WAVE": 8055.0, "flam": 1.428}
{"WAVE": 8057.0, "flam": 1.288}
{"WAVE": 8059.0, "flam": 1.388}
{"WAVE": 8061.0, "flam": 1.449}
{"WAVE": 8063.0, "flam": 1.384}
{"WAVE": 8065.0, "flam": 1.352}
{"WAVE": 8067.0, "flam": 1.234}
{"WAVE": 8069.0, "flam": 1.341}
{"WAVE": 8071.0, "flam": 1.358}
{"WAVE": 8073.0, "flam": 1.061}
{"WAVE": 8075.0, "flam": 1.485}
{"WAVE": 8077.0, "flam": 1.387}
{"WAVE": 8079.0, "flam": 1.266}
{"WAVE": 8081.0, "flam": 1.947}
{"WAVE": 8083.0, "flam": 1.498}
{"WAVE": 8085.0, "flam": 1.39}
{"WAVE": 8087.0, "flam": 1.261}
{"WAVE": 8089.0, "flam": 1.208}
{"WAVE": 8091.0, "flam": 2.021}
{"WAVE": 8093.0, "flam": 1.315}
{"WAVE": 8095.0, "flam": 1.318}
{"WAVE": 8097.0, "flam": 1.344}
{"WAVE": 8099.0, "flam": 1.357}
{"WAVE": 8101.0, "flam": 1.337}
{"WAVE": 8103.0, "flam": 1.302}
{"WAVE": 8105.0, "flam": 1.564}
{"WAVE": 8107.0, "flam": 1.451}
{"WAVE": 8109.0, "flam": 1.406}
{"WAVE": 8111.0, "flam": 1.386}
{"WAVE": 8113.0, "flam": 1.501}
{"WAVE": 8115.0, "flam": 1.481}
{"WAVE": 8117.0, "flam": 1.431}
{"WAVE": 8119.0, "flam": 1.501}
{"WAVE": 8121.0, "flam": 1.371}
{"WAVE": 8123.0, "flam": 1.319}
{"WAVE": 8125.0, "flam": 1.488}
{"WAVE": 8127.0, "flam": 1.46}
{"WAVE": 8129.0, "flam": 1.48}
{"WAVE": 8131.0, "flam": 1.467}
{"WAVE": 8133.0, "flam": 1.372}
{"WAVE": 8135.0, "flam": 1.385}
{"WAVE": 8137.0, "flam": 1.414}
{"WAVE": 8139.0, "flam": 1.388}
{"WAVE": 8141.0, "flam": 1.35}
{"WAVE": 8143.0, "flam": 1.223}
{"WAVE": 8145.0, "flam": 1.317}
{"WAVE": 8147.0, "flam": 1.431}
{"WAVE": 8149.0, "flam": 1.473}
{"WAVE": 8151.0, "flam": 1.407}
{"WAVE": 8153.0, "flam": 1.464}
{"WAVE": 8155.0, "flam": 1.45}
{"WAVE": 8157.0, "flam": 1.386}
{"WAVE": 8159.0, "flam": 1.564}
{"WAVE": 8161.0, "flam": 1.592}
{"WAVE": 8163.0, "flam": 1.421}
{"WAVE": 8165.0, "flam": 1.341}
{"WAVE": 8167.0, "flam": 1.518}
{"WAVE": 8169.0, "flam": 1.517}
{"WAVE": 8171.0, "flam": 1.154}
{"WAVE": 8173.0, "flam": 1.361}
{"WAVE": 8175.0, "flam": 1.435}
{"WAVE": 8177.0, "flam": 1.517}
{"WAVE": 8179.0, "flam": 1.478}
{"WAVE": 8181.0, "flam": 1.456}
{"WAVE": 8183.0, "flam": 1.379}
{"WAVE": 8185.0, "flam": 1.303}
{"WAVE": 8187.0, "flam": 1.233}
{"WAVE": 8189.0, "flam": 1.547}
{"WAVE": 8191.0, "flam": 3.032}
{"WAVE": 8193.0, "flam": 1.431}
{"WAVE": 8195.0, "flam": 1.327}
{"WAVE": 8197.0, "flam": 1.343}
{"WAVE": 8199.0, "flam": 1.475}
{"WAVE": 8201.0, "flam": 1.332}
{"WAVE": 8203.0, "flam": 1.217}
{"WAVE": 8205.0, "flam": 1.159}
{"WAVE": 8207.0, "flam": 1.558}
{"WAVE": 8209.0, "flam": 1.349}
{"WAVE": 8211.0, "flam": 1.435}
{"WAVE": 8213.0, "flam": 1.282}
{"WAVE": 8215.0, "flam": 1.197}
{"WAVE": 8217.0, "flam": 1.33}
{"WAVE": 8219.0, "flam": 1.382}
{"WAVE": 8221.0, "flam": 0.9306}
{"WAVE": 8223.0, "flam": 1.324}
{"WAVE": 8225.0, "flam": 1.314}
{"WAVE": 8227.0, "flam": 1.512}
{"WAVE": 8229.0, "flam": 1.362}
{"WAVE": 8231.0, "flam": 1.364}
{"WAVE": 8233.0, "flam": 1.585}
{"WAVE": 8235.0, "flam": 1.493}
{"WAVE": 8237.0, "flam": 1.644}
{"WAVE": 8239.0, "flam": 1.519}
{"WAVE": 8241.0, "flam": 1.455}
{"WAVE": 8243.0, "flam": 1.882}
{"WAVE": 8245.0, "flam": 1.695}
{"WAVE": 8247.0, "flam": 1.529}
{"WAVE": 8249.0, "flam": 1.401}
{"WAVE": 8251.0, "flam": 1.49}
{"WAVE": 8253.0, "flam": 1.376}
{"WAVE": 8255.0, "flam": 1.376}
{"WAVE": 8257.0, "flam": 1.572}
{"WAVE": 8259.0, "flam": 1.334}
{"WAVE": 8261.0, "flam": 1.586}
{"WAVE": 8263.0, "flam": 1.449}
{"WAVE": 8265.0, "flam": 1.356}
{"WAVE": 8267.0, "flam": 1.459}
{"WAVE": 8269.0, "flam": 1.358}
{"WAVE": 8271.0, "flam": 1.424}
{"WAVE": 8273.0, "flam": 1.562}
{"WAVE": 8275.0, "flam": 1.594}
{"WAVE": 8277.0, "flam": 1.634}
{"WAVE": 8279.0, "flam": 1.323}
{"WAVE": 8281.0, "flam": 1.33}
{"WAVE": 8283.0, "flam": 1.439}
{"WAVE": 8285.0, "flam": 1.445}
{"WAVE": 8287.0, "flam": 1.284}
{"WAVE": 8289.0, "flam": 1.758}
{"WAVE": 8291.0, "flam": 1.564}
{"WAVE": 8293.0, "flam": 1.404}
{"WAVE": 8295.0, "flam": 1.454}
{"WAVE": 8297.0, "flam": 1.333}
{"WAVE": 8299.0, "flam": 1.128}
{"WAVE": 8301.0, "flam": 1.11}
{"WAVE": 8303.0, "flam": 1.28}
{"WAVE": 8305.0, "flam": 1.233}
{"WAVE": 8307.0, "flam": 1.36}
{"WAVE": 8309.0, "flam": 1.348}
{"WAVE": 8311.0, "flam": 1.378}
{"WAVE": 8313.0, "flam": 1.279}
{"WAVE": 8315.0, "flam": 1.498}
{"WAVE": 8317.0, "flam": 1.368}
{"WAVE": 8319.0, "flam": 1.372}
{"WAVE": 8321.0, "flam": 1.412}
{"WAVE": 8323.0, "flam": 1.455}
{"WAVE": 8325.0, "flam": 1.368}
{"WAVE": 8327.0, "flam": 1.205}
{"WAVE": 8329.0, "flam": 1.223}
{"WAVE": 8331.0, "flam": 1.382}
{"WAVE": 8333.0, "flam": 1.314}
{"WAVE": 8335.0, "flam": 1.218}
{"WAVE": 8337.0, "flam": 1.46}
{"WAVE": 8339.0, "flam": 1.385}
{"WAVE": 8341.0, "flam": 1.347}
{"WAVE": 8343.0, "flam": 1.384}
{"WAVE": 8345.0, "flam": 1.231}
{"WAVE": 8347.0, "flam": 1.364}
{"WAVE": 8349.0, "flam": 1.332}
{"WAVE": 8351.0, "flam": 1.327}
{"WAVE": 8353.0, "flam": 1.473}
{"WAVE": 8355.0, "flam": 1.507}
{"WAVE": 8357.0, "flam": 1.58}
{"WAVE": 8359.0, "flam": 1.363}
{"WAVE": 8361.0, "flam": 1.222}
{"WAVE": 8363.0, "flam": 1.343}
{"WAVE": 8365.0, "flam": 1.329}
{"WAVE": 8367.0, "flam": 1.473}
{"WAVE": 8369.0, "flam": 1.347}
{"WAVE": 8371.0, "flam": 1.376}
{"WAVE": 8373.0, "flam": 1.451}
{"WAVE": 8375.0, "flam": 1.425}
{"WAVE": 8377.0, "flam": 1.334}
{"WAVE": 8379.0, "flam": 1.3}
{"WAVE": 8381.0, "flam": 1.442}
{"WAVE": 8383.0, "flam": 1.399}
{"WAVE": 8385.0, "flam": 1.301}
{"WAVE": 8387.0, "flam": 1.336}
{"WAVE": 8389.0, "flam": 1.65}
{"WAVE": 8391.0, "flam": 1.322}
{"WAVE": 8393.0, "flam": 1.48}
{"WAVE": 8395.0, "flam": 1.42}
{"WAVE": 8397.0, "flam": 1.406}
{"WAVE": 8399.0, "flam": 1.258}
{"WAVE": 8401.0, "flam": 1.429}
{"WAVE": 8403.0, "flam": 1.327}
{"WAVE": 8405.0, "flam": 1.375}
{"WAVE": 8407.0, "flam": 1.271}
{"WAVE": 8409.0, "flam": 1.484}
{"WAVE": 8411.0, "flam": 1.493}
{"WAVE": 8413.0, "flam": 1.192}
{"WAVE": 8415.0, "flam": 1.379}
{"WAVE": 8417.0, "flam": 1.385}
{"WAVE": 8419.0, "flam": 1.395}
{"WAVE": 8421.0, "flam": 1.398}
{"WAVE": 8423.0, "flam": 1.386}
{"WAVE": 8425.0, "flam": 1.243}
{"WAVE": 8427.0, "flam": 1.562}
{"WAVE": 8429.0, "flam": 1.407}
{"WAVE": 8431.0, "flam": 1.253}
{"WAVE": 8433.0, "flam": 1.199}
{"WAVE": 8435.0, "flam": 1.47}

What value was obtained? 1.44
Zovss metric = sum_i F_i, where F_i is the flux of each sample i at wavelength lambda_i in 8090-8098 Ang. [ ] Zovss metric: 6.0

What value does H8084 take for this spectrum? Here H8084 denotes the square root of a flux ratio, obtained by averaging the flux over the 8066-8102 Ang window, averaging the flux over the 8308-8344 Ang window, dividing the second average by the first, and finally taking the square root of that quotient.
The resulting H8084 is 0.985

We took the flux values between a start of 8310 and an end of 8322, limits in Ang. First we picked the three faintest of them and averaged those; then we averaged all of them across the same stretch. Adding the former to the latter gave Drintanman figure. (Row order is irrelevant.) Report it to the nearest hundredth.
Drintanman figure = 2.72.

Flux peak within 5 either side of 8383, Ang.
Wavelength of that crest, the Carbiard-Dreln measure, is 8381.0 Ang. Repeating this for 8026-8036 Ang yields 8035.0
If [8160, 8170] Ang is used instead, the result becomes 8161.0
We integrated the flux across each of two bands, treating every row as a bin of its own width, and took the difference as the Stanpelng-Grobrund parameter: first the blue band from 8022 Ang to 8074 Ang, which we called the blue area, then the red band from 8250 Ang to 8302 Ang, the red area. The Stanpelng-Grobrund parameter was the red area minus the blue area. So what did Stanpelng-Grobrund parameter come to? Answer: 3.0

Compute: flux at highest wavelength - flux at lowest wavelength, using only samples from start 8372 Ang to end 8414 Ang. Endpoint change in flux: -0.26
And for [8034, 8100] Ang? -0.18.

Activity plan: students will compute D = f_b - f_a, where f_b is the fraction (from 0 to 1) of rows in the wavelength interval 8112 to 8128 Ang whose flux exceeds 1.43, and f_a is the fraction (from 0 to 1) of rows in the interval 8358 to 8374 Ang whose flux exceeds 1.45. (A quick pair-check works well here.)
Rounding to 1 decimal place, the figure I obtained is 0.5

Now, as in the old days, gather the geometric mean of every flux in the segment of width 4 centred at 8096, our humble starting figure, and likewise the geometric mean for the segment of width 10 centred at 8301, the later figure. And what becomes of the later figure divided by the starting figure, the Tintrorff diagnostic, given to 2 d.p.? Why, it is 0.91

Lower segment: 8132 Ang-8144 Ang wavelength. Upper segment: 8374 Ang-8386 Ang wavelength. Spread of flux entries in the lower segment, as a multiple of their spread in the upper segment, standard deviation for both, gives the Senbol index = 1.08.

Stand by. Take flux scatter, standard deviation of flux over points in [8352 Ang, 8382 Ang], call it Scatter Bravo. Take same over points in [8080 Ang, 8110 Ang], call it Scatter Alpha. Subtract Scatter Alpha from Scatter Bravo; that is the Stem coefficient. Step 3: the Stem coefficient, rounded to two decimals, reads -0.14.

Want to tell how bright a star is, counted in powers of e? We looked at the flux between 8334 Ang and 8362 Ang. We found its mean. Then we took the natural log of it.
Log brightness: 0.32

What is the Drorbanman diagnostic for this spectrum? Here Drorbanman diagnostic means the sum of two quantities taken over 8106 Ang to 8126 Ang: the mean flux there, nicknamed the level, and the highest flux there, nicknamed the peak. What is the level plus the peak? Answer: 2.9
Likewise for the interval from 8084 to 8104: 3.4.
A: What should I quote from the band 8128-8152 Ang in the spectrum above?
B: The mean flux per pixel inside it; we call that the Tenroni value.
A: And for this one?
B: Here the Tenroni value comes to 1.39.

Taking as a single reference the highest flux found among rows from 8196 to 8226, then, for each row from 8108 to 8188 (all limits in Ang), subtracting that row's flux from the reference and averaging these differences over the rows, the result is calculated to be 0.14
